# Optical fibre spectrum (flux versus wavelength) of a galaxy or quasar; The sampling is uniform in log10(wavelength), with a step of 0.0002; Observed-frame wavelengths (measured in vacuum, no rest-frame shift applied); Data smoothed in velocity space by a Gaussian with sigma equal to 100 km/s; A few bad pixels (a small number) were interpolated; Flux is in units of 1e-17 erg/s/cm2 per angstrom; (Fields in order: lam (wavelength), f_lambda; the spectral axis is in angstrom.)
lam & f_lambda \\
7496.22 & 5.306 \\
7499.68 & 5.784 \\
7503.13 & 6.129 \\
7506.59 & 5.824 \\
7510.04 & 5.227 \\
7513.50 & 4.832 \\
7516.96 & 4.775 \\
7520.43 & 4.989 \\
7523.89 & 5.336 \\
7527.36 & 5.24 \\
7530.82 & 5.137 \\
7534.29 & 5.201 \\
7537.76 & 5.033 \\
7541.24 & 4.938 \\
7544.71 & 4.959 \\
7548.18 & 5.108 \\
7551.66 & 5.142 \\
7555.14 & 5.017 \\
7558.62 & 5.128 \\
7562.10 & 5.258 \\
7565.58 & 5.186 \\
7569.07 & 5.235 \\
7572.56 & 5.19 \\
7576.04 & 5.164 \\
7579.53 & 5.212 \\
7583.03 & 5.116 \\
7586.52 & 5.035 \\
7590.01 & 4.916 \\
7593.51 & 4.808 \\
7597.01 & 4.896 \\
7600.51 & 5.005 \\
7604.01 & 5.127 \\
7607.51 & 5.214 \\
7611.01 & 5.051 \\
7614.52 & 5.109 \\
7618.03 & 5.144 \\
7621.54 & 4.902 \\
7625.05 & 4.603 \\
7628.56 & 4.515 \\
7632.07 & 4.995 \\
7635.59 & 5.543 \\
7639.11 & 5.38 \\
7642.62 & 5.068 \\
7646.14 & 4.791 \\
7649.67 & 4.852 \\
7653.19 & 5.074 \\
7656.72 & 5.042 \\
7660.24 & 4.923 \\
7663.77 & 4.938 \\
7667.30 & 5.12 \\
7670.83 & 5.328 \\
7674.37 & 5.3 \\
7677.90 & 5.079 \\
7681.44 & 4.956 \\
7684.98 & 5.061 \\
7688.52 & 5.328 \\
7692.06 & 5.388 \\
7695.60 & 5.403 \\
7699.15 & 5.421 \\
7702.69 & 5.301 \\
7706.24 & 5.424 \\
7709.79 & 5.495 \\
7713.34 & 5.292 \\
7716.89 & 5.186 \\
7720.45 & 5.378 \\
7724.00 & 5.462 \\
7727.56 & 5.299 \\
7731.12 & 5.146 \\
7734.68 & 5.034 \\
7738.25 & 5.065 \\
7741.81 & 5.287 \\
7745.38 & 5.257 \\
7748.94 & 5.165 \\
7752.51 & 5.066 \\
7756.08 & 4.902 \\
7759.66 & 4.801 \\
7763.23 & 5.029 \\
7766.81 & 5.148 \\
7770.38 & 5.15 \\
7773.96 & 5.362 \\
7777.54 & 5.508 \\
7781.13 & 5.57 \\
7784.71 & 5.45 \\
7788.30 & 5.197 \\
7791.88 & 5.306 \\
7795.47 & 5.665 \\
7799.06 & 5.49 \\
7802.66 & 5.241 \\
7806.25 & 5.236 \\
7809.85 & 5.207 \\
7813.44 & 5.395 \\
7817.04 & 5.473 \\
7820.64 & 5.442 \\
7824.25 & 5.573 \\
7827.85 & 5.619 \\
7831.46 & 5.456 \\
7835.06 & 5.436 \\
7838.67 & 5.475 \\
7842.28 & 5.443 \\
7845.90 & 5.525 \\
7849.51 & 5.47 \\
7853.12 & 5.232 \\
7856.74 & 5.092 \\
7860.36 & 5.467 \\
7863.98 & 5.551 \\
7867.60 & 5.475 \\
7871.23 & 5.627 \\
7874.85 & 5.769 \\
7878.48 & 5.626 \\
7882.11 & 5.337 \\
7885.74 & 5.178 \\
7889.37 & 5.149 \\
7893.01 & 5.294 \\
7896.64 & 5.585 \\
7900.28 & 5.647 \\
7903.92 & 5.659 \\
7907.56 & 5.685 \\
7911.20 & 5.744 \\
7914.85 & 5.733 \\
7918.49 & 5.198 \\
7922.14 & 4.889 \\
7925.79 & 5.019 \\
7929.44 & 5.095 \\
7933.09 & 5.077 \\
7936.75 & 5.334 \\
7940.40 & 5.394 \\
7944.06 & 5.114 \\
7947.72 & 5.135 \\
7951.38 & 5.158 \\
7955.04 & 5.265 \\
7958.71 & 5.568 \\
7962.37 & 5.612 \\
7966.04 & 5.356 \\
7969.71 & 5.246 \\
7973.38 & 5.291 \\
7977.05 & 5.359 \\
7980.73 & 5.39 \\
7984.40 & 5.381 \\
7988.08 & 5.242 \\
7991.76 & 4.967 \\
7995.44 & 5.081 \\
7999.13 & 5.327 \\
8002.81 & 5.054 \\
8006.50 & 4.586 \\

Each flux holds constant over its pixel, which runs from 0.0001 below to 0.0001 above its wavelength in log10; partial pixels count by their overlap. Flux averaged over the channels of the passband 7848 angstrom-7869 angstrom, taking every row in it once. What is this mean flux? 5.38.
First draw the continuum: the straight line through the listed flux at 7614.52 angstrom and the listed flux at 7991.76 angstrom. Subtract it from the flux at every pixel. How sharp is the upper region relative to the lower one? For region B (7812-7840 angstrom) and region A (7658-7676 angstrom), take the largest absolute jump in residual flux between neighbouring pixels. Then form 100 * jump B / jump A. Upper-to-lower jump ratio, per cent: 77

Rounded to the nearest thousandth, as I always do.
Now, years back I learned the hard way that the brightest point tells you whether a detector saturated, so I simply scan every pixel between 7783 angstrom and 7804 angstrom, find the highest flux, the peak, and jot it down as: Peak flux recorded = 5.665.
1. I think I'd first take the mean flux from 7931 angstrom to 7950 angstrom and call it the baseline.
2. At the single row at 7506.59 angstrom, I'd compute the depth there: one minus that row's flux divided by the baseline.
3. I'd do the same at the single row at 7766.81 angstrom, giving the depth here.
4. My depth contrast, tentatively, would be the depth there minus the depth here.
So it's -0.13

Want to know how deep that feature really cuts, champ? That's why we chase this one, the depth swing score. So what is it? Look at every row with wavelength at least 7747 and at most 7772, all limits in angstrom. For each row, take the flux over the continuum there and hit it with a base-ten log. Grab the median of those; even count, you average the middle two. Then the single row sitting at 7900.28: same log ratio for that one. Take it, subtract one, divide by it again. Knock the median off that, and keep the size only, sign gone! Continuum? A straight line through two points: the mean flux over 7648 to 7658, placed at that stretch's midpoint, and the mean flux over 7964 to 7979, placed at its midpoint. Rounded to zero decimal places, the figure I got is 30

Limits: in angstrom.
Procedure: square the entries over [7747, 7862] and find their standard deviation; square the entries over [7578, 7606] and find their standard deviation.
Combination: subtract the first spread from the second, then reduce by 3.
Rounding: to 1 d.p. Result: -3.9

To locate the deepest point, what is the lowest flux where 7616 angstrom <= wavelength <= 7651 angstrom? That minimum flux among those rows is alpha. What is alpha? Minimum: 4.515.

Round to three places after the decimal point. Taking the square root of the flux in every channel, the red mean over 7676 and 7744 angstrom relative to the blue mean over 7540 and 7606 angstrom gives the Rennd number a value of 1.018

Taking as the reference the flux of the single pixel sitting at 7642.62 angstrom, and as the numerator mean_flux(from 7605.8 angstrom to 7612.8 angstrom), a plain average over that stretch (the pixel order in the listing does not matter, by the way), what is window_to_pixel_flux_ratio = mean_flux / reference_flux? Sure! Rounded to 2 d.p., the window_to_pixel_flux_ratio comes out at 1.01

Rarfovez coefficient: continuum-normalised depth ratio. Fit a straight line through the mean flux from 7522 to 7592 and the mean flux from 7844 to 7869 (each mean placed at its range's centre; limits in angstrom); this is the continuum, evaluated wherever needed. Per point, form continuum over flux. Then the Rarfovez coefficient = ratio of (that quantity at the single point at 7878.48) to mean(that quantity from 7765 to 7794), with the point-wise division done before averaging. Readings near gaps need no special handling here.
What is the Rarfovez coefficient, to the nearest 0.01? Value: 0.96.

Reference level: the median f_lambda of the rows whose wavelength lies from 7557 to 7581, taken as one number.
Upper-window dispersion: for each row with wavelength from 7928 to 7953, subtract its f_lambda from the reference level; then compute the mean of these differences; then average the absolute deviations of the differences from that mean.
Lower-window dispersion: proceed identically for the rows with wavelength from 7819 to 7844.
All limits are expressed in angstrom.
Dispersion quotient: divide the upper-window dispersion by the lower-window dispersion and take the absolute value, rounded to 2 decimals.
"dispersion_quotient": 1.70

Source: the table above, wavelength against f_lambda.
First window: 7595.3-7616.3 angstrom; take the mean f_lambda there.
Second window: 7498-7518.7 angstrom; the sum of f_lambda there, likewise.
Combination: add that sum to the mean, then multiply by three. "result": 113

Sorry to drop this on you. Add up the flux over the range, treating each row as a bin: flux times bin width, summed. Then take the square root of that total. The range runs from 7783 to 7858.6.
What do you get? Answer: 20.2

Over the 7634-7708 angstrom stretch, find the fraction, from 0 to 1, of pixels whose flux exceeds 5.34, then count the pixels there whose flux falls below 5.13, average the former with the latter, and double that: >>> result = 11.3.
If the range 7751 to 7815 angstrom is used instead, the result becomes 4.4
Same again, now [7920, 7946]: 5.1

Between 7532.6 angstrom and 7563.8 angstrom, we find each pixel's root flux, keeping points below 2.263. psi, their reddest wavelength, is 7555.14 angstrom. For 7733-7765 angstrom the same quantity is 7763.23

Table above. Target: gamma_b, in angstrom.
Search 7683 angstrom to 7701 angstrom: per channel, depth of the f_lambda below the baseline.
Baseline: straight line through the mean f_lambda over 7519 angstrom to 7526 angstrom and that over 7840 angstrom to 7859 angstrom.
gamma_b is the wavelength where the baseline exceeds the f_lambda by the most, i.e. 7684.98 angstrom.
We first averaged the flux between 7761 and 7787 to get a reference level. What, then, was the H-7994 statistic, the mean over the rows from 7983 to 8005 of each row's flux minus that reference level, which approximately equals -0.14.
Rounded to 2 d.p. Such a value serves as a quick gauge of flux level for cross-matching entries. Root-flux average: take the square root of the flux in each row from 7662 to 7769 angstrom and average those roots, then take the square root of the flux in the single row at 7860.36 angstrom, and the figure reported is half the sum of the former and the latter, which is 2.31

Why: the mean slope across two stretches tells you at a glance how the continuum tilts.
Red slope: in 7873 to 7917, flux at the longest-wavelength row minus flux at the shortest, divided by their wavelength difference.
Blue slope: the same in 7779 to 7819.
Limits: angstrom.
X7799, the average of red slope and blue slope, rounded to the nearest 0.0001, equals -0.0018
